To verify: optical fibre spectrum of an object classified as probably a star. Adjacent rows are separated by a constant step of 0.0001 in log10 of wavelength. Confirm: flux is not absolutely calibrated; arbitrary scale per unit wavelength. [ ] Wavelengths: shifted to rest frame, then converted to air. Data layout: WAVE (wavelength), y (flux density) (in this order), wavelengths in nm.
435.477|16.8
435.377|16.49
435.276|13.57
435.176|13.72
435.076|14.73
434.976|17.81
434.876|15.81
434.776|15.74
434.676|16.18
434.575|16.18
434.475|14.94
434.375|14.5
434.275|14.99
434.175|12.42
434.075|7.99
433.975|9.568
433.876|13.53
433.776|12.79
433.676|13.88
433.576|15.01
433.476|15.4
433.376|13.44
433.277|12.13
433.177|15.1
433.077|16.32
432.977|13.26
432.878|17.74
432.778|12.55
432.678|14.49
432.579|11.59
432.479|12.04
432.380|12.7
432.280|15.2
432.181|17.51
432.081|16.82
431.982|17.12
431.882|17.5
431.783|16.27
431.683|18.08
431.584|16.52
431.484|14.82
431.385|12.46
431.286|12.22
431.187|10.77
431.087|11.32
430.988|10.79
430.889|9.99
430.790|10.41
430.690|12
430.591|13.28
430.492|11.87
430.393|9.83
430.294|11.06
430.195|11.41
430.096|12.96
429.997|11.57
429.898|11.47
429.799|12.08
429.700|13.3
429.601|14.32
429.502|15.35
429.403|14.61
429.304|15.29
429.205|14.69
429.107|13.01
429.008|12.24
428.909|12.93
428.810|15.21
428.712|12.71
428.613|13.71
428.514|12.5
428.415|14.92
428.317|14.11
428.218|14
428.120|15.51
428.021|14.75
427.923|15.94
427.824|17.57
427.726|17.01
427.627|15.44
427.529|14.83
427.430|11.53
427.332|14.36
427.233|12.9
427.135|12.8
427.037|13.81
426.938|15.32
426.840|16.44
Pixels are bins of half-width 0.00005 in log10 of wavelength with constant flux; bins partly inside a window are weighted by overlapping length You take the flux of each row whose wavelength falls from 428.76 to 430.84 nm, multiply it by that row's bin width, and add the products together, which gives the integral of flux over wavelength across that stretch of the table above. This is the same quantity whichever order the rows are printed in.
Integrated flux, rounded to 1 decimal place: 26.6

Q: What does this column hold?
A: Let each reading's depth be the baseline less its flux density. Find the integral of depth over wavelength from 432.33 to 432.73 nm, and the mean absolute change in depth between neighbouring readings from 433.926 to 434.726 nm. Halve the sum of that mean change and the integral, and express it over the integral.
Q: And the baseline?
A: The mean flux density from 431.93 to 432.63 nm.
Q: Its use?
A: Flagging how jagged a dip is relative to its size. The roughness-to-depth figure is 1.5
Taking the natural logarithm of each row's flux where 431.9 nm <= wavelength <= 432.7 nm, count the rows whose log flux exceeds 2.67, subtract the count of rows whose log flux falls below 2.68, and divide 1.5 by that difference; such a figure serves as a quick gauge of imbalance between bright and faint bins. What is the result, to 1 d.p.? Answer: 1.5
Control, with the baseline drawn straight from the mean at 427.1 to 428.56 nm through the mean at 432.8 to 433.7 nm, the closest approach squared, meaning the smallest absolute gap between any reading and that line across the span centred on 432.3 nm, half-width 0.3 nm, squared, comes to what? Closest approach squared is 0.3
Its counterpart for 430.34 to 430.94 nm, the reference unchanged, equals 1.8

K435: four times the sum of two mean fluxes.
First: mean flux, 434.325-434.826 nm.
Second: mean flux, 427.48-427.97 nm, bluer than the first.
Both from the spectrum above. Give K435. 127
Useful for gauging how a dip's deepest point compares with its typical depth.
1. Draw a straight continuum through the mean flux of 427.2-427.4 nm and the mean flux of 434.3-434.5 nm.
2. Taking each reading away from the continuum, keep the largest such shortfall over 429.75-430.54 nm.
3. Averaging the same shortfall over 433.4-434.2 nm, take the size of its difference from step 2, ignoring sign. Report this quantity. 2.2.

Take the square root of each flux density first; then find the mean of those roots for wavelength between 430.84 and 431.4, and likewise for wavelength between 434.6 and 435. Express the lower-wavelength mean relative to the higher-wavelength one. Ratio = 0.83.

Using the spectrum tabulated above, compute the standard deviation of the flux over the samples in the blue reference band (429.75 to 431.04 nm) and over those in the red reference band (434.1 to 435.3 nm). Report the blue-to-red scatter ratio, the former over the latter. 0.73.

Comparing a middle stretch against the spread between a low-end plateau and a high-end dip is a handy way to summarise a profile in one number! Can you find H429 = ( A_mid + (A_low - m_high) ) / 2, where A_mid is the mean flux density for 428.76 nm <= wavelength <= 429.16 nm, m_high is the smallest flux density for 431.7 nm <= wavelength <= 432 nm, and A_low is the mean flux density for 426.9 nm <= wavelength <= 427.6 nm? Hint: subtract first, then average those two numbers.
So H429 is 5.4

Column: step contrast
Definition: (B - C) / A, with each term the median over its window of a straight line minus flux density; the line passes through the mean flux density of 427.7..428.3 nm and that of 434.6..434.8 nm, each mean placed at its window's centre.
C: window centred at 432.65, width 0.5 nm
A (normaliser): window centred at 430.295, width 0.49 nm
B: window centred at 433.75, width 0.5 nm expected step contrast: -0.2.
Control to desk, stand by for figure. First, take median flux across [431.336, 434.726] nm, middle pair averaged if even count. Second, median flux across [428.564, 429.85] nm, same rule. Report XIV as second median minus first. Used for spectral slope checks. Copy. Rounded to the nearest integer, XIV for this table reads -1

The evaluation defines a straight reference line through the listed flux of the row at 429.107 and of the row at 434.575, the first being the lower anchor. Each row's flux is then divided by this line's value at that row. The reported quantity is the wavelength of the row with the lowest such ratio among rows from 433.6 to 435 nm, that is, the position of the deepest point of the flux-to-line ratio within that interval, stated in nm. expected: 434.075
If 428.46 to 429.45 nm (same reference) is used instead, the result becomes 429.008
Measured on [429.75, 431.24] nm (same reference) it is 430.889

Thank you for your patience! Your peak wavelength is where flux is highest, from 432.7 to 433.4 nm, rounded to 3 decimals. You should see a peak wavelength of 432.878 nm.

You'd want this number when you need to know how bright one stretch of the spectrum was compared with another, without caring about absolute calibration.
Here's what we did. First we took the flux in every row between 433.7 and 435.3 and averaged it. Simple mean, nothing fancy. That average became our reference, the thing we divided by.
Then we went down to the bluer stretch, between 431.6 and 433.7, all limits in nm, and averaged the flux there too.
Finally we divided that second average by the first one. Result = 1.07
